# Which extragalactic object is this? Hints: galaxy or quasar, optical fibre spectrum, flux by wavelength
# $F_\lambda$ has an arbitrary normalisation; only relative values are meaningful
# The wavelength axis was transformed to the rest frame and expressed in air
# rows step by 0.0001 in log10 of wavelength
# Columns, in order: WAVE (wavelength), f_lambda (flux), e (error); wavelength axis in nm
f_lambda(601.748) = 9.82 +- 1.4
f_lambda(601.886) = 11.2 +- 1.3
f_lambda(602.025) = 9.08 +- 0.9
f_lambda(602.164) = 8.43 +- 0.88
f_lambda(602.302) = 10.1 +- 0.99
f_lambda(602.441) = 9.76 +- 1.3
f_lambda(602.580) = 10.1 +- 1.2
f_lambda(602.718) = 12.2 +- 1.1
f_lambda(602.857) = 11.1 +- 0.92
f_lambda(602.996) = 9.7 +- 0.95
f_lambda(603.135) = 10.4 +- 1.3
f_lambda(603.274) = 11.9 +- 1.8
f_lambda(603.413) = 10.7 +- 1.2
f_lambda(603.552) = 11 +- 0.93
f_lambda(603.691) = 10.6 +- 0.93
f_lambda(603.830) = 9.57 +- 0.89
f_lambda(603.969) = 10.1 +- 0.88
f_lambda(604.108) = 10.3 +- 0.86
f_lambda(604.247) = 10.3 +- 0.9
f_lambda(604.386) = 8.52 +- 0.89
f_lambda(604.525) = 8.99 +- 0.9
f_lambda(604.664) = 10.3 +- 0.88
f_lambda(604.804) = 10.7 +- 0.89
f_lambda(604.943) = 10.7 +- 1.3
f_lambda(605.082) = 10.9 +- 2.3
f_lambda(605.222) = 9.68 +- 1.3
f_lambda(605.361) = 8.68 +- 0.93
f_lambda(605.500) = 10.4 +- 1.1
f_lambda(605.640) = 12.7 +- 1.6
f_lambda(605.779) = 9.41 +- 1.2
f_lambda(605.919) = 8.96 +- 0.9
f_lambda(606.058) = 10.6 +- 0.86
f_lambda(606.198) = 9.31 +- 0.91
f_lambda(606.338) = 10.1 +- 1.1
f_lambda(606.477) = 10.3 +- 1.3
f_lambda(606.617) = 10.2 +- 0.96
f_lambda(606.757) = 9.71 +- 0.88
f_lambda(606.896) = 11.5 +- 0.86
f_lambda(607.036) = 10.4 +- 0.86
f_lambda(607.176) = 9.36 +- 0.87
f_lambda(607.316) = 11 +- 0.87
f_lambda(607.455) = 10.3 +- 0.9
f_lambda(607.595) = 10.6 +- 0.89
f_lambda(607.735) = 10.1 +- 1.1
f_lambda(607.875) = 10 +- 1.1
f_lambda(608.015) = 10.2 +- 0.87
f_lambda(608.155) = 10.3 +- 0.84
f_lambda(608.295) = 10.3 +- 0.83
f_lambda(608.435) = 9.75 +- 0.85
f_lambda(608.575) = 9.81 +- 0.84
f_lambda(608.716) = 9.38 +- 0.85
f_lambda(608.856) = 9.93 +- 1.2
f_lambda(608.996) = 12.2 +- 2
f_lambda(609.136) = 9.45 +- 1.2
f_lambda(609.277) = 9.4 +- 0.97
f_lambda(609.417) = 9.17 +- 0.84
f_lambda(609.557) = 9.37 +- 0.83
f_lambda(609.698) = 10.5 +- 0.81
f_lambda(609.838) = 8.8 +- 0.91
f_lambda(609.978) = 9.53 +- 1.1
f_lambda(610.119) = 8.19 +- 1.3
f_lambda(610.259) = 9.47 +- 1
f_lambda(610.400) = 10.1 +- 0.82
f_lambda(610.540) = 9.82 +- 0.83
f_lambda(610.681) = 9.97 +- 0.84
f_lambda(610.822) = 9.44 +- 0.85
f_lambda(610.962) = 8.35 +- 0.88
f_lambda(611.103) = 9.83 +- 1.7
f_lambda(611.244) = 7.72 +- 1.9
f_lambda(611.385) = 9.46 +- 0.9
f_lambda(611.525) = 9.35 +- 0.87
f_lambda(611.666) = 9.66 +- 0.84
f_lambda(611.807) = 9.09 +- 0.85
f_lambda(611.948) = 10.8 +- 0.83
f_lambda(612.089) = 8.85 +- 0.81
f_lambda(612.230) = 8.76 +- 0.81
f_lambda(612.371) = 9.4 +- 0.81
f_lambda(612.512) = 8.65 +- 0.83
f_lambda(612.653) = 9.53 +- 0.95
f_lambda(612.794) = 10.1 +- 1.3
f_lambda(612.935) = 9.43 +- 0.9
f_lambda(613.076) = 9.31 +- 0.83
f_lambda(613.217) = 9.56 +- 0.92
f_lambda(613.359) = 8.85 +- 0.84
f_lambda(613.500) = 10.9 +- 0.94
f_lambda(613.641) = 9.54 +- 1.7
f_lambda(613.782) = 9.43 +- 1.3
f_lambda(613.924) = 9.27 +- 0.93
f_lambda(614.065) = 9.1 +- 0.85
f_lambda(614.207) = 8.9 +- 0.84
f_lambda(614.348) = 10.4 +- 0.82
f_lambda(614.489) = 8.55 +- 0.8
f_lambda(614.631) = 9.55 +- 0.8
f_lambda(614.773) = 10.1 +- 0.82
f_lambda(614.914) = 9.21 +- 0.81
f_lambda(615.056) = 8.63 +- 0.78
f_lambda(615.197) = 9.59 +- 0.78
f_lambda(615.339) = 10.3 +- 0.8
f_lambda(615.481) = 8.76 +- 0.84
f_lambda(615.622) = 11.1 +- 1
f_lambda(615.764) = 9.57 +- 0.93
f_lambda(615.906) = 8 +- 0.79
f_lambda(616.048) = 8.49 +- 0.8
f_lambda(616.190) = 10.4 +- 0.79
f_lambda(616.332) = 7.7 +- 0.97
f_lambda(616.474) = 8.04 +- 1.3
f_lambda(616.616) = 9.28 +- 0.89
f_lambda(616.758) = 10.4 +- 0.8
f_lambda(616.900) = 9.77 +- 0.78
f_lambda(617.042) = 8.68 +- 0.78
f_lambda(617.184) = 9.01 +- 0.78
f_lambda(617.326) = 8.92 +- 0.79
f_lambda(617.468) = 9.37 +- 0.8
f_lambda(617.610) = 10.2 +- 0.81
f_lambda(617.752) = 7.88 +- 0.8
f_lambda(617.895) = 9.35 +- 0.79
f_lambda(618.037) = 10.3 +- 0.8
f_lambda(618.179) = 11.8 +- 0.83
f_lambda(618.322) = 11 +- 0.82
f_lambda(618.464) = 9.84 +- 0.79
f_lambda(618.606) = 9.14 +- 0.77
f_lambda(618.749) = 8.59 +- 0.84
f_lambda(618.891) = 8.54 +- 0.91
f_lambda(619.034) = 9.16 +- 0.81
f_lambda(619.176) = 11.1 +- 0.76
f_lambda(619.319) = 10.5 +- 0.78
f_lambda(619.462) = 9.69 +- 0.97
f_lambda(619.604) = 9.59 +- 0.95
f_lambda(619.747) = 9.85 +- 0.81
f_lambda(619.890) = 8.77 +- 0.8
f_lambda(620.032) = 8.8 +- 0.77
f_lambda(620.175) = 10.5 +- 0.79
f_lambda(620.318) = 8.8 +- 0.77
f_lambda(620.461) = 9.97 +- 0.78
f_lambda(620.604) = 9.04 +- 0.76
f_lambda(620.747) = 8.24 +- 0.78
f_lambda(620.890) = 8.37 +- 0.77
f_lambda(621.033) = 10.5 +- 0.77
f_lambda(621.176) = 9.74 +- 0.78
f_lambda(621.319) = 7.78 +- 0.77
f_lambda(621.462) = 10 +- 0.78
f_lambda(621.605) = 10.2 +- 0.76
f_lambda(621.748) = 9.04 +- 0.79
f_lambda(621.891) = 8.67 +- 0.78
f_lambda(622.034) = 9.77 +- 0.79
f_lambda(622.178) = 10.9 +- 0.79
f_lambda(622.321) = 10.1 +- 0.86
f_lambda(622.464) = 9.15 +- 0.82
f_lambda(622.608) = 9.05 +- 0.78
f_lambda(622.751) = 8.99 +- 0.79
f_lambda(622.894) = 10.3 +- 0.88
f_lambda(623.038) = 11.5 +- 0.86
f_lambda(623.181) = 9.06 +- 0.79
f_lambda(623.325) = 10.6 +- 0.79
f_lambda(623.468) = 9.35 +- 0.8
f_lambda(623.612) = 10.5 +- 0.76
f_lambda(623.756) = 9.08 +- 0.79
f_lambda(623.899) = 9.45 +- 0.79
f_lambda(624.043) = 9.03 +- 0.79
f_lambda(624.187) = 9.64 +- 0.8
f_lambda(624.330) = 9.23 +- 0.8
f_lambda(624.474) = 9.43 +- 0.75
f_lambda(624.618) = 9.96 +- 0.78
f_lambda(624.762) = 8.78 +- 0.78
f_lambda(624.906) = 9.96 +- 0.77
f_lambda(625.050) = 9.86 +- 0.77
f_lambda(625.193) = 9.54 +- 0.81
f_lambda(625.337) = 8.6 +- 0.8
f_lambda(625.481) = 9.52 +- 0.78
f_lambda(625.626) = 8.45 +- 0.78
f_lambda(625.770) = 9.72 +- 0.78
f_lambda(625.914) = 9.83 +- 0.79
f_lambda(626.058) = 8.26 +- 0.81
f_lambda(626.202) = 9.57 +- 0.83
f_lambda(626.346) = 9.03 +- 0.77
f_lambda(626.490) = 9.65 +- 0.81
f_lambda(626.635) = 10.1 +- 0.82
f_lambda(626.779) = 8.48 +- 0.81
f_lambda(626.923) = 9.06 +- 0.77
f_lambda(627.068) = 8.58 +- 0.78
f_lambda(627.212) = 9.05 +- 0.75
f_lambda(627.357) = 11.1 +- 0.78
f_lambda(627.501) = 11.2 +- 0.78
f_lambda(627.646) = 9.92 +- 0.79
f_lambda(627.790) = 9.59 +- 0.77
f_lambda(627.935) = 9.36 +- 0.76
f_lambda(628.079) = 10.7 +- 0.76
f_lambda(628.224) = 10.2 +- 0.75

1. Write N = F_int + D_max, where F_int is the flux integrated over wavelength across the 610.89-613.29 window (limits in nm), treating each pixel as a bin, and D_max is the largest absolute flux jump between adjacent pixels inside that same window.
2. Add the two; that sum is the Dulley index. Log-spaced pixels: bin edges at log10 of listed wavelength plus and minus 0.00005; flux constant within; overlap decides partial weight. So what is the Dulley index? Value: 24.4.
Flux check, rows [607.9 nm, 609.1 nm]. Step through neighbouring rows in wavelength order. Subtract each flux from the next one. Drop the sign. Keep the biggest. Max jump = 2.3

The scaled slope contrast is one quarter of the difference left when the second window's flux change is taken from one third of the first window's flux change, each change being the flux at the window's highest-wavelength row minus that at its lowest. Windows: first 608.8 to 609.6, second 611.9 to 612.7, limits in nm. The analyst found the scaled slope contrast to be 0.27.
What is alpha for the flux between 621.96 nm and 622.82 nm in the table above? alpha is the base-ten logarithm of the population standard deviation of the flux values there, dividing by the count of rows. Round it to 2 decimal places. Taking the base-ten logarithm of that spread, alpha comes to -0.16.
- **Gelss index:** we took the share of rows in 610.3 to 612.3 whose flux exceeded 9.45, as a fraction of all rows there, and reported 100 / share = 200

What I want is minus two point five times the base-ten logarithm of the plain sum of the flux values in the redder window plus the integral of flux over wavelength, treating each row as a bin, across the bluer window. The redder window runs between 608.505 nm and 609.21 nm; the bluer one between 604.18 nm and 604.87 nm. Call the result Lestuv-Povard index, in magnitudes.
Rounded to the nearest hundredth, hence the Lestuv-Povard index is -4.40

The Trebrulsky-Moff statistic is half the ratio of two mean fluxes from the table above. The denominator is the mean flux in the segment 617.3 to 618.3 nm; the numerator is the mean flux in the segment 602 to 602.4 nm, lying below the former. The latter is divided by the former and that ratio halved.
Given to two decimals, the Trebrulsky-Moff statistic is 0.47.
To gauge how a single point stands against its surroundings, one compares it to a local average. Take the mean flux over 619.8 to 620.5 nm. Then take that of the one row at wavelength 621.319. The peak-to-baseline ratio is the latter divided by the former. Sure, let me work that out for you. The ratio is 0.83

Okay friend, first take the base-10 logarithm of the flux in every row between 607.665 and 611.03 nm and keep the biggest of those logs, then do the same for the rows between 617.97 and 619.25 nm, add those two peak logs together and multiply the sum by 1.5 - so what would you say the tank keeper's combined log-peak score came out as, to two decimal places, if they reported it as 3.24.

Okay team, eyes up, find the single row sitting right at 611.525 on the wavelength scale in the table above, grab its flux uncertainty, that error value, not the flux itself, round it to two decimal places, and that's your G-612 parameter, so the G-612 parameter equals 0.87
